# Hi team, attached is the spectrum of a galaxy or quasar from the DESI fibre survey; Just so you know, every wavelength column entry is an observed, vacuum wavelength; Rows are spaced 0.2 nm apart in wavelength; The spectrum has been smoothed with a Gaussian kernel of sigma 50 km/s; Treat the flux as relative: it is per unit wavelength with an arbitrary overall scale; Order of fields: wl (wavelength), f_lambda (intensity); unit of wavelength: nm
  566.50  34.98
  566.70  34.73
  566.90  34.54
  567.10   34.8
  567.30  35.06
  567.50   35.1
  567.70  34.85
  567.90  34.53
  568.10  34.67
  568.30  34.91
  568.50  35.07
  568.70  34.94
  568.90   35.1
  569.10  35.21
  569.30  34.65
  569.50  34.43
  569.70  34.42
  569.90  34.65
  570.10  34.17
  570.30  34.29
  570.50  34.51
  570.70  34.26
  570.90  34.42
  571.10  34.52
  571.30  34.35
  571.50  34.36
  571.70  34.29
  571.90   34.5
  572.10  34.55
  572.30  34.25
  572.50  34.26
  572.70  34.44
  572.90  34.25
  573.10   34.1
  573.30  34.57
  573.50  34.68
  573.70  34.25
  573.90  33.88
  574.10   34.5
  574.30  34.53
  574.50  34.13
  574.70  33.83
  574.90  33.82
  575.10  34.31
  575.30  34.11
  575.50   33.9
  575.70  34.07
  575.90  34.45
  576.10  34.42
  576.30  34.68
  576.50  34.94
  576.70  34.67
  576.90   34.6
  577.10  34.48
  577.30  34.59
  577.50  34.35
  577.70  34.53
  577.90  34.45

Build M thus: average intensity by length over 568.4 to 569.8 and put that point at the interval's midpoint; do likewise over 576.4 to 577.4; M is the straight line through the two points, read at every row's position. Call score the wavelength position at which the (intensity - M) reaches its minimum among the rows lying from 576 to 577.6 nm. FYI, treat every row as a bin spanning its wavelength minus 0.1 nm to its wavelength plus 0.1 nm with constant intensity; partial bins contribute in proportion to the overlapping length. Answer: 577.50 nm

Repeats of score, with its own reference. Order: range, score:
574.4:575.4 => 574.90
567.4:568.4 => 567.90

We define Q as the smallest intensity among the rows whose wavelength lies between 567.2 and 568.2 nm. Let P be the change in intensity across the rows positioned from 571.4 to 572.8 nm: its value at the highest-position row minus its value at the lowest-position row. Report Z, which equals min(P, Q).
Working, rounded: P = 0.08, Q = 34.53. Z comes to 0.08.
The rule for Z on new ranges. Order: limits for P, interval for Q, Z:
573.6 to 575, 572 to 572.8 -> -0.43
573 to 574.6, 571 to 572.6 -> 0.03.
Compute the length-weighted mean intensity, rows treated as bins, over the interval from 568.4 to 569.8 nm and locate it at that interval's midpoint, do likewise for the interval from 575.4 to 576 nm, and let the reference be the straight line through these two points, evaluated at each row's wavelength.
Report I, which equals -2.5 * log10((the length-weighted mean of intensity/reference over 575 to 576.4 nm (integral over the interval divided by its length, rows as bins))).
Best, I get -0.004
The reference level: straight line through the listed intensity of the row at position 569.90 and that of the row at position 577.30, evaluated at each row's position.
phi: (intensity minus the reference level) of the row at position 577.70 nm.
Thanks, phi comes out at -0.06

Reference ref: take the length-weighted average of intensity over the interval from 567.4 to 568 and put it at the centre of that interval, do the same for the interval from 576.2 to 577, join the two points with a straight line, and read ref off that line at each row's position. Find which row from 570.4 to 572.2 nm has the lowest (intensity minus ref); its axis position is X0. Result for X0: 570.70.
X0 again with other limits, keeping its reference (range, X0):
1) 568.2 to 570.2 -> 570.10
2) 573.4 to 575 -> 574.90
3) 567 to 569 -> 567.90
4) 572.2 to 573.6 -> 573.10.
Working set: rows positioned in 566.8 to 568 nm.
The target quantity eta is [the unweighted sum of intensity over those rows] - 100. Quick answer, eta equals 109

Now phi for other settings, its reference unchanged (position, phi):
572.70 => -0.19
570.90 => -0.22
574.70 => -0.78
